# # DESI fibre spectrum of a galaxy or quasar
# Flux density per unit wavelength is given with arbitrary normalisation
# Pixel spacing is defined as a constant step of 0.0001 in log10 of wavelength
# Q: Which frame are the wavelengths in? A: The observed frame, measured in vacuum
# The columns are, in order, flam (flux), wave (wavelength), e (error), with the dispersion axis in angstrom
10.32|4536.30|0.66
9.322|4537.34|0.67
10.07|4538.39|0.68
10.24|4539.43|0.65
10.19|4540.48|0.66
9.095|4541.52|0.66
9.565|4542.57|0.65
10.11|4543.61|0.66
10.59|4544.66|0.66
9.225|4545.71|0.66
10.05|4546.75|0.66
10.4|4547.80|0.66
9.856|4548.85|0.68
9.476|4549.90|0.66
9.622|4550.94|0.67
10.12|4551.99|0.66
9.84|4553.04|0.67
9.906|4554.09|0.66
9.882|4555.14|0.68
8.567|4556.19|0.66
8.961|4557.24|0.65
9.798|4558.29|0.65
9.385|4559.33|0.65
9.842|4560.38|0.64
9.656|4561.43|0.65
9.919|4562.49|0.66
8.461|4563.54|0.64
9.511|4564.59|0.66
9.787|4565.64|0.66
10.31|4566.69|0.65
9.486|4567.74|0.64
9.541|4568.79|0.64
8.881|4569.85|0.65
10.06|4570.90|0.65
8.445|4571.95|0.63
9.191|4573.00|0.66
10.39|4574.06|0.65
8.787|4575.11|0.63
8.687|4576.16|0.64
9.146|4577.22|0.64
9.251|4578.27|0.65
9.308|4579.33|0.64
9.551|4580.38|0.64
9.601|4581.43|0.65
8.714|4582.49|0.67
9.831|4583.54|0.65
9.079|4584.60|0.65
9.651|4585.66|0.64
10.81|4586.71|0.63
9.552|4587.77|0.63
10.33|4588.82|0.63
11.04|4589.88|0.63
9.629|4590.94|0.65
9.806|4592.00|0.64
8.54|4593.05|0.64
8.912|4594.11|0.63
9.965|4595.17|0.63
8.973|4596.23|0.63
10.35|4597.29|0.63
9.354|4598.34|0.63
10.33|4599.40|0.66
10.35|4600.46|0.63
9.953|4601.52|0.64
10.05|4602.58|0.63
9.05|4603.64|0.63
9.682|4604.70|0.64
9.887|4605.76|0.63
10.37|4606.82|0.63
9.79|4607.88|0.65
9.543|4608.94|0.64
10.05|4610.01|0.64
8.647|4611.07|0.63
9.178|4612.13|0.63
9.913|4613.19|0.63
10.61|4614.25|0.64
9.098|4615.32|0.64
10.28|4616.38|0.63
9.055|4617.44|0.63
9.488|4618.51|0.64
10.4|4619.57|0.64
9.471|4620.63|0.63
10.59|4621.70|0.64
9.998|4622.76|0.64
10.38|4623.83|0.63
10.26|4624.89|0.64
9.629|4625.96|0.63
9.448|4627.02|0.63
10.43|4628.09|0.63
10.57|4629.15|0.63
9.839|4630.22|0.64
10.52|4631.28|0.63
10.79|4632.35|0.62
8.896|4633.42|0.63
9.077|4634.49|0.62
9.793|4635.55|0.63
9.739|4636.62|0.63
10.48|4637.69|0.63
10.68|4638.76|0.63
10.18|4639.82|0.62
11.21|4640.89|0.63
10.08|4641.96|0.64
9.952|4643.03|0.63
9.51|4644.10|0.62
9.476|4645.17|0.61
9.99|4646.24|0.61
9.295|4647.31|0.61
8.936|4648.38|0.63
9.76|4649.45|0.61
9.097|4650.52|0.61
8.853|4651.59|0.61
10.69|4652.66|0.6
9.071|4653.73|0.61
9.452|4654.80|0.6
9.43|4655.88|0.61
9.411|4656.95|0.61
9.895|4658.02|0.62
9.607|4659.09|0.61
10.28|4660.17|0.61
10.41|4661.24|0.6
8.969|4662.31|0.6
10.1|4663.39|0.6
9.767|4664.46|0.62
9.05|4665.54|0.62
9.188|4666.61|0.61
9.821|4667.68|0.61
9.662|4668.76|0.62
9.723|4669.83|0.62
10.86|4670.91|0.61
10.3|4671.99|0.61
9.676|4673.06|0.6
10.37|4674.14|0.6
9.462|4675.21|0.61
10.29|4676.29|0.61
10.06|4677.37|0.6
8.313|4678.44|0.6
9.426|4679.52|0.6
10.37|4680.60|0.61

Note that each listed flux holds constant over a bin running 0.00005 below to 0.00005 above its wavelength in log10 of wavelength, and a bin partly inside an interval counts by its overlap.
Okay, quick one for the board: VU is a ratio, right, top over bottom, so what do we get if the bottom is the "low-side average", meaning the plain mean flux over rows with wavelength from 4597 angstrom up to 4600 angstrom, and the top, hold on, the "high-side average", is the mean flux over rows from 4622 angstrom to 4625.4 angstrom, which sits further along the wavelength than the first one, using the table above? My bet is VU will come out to 1.02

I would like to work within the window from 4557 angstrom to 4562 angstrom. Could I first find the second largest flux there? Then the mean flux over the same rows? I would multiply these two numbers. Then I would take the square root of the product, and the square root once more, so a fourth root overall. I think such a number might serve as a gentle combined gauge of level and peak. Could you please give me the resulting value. 3.11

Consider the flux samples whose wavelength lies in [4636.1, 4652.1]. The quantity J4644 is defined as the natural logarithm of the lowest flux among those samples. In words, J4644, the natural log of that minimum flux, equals 2.18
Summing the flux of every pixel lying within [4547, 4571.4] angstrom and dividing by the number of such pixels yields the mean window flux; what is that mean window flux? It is 9.62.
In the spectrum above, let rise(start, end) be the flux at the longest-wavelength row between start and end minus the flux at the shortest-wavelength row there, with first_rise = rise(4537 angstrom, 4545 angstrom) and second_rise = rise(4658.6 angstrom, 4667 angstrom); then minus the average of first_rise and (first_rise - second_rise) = -1.5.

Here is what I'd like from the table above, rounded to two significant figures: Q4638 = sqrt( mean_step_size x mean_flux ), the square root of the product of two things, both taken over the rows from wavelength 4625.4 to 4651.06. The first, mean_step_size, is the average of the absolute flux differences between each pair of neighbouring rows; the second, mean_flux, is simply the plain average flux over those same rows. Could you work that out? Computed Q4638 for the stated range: 2.4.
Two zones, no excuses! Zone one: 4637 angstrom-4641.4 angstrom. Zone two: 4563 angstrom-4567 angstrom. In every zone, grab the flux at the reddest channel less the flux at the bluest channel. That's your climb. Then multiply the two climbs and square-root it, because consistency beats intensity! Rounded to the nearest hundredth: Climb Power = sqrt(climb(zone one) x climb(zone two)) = 1.16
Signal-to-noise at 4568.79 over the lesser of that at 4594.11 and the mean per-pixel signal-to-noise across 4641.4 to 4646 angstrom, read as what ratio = 1.05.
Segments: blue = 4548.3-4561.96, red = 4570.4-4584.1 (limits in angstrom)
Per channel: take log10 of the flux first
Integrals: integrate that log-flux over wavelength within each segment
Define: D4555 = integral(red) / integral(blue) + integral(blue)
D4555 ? 14.4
